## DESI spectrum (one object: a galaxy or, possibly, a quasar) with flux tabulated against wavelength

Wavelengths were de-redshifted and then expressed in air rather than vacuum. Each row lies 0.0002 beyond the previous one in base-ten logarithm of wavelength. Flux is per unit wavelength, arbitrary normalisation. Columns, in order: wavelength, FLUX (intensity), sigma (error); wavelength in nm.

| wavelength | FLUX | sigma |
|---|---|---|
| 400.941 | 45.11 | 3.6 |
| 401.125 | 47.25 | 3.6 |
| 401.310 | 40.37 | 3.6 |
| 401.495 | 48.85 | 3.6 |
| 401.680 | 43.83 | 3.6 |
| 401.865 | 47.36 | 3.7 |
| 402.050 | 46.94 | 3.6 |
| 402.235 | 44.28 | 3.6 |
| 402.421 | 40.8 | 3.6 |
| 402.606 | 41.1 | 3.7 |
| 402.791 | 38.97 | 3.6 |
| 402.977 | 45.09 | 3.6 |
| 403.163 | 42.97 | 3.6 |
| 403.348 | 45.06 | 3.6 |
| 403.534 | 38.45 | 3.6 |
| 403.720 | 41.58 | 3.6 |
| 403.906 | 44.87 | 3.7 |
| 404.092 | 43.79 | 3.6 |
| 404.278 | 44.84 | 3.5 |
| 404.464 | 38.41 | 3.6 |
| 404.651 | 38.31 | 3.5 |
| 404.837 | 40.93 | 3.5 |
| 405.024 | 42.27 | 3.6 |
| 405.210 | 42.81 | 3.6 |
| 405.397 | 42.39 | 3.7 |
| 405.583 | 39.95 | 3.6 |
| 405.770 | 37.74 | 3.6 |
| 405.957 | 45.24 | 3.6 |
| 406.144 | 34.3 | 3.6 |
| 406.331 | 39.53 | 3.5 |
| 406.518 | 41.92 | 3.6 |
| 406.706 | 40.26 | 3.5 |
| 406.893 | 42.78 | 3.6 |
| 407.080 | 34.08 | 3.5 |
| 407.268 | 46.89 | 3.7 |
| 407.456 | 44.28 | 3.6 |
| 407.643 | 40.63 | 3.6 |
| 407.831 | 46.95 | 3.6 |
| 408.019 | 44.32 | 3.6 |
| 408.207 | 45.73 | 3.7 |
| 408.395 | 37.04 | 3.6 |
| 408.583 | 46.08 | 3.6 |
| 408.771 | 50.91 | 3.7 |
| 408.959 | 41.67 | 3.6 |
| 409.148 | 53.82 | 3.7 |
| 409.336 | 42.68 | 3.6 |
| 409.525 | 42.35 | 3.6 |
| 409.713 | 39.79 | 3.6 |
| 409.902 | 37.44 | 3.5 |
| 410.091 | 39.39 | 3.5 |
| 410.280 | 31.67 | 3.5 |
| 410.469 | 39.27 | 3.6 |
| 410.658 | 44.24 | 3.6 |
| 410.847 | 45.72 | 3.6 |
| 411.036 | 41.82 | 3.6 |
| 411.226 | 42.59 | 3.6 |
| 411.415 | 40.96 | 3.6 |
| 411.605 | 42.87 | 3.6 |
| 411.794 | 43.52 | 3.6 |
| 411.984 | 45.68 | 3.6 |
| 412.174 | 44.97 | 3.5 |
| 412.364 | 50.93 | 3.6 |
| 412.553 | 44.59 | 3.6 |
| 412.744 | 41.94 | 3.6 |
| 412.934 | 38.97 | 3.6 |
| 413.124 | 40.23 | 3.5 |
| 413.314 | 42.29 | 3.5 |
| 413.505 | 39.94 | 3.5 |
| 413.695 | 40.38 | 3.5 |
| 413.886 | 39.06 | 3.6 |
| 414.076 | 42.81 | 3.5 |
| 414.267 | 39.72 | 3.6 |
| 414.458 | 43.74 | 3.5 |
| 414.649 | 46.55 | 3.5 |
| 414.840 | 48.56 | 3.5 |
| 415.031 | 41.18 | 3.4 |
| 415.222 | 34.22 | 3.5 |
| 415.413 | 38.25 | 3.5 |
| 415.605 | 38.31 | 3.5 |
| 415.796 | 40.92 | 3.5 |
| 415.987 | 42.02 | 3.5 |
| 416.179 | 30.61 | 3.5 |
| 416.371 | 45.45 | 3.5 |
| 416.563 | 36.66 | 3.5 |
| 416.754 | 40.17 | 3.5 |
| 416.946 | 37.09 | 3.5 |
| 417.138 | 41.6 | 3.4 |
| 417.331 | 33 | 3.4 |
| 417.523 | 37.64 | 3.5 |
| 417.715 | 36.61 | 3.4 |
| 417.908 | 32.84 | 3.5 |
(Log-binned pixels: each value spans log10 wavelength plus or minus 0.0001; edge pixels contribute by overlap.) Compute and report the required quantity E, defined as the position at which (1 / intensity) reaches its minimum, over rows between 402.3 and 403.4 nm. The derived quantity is 402.977 nm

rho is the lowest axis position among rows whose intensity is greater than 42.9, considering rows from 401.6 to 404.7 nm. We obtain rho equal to 401.680 nm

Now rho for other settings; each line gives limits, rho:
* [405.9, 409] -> 405.957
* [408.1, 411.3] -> 408.207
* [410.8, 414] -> 410.847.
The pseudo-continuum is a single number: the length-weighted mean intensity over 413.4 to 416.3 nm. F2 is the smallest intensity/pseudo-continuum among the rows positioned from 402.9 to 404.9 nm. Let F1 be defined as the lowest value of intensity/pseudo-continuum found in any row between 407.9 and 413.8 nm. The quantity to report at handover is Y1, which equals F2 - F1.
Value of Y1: 0.16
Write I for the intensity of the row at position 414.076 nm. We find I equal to 42.81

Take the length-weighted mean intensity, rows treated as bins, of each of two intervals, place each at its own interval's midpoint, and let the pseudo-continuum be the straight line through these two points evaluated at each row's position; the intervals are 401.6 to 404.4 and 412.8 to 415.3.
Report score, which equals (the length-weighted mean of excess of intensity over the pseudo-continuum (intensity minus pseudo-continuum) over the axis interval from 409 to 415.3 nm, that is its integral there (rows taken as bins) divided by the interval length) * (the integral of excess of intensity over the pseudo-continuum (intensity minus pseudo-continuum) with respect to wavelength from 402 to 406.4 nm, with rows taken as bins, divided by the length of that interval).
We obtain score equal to -0.7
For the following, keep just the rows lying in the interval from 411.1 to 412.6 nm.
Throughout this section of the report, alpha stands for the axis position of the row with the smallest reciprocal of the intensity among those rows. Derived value 412.364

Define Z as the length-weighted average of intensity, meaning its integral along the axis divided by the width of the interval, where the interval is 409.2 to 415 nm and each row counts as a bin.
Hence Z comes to 42.2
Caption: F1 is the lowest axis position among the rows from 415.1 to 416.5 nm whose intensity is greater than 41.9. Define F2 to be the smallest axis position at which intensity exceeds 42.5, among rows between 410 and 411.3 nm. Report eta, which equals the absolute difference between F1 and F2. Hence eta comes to 5.33 nm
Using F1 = 415.987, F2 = 410.658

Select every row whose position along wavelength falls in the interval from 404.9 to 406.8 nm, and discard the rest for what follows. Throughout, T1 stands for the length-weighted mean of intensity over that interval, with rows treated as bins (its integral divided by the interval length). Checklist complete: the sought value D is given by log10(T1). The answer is 1.609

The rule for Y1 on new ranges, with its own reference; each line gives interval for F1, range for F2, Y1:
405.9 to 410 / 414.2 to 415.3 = 0.00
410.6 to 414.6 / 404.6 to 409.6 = -0.12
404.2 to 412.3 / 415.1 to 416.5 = -0.03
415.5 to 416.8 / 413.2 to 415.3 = 0.09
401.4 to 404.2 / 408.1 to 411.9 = -0.17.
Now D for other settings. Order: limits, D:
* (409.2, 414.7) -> 1.623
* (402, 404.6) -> 1.628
